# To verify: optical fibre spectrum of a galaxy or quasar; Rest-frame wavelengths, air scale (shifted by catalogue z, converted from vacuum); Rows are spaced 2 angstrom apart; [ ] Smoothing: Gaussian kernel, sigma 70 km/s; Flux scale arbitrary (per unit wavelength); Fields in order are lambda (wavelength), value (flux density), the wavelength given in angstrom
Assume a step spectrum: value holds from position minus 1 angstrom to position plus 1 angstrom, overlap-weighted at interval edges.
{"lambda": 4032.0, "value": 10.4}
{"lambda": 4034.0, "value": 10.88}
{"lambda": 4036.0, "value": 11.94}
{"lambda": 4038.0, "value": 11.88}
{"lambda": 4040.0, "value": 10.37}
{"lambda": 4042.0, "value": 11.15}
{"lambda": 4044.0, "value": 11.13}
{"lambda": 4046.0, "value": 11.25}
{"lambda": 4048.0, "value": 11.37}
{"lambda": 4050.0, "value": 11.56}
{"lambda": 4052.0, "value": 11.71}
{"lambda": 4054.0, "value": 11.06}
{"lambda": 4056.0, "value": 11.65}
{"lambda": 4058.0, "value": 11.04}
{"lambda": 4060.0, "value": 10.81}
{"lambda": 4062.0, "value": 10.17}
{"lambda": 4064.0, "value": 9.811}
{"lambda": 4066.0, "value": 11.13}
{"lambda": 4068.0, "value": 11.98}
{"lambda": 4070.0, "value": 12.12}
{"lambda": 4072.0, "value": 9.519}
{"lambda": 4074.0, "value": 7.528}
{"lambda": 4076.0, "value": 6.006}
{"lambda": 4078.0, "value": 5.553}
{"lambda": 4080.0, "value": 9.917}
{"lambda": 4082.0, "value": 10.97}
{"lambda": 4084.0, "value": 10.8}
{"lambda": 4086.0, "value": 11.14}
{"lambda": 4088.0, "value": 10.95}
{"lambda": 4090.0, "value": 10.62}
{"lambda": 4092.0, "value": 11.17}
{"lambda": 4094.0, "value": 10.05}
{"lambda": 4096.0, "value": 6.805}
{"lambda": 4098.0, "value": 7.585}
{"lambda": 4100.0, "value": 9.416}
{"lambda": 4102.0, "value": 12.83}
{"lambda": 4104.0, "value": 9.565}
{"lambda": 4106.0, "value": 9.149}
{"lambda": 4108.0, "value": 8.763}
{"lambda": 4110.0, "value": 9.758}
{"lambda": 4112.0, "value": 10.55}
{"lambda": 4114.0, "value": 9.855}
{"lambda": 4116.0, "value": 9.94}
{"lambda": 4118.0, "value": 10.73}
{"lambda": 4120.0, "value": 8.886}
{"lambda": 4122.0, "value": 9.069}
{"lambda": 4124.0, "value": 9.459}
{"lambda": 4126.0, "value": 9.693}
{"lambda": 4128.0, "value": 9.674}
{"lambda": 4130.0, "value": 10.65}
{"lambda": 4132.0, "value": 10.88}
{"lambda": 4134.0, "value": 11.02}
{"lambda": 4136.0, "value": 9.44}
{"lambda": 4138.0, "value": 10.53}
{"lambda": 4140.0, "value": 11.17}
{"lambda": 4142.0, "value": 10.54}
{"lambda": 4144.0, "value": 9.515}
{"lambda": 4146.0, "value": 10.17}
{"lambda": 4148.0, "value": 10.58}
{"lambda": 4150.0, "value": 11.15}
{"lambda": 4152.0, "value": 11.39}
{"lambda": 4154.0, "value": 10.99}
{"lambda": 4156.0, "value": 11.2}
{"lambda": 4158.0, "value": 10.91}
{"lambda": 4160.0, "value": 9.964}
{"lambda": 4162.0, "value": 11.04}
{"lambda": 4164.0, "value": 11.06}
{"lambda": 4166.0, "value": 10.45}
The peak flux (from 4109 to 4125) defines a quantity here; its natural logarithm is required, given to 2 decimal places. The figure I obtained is 2.37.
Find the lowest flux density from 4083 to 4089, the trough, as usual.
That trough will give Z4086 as 10.8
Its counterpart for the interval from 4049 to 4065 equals 9.811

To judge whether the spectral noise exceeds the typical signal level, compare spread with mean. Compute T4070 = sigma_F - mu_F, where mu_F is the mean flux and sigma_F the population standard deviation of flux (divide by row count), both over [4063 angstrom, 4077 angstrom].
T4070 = -7.6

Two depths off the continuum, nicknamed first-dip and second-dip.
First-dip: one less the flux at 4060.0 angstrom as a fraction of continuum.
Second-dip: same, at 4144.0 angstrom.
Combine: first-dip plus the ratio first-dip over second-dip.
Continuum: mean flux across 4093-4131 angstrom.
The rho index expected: -14.1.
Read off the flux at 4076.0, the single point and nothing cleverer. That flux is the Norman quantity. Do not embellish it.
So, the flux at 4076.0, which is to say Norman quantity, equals 6.006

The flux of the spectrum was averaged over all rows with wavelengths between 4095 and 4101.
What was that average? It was 7.9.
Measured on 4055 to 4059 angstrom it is 11.3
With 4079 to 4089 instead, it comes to 10.8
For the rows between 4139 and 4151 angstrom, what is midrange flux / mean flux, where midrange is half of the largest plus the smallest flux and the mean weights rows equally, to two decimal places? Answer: 0.98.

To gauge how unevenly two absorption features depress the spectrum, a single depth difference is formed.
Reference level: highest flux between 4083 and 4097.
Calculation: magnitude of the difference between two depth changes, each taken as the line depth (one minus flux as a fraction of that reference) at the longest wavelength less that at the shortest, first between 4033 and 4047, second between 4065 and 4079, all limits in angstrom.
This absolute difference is 0.53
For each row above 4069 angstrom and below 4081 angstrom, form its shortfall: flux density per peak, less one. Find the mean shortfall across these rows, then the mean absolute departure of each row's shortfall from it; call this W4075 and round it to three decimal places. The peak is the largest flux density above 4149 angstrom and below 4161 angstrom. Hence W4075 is 0.182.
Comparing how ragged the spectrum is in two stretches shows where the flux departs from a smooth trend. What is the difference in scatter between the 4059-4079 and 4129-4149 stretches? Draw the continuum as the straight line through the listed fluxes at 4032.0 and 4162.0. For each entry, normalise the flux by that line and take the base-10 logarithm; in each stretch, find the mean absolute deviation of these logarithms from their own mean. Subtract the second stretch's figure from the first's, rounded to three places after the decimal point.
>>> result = 0.079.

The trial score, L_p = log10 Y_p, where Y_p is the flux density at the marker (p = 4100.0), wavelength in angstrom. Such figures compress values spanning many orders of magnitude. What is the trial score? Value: 0.97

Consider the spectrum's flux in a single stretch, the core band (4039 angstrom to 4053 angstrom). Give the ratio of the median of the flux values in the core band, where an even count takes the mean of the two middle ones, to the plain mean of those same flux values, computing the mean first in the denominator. 1.00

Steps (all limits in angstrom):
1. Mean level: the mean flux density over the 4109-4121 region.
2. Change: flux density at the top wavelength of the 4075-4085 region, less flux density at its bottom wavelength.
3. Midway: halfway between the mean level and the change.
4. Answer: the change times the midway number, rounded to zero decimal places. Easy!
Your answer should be 35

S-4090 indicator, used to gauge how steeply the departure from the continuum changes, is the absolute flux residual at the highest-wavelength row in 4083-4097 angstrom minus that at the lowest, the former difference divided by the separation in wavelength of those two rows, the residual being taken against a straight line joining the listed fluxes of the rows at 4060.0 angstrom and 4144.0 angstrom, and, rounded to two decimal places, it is 0.26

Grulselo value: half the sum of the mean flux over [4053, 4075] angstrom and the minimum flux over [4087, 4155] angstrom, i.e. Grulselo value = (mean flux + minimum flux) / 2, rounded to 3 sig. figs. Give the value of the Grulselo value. 8.71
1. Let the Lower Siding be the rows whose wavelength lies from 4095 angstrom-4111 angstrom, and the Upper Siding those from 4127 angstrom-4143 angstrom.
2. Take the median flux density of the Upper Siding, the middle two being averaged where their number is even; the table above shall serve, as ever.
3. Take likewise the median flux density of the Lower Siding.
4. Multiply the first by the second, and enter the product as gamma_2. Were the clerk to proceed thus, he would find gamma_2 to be 98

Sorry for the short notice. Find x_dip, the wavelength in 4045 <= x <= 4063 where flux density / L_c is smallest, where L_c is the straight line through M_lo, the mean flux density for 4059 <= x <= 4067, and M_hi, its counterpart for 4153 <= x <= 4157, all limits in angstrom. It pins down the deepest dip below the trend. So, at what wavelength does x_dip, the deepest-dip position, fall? 4062.0 angstrom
